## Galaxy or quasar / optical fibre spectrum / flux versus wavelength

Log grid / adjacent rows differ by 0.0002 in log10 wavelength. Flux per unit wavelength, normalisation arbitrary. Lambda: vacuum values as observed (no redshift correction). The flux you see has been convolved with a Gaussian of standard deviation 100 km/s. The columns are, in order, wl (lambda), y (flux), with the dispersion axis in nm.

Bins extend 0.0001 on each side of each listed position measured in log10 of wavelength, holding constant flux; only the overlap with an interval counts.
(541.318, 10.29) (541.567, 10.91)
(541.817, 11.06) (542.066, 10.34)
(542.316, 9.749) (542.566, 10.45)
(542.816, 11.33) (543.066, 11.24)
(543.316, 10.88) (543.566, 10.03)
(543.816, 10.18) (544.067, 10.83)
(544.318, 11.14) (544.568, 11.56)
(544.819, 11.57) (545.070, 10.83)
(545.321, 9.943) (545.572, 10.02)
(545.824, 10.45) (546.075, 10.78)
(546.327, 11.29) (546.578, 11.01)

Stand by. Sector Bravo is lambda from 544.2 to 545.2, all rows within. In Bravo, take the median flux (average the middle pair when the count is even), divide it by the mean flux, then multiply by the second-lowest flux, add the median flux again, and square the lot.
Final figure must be 509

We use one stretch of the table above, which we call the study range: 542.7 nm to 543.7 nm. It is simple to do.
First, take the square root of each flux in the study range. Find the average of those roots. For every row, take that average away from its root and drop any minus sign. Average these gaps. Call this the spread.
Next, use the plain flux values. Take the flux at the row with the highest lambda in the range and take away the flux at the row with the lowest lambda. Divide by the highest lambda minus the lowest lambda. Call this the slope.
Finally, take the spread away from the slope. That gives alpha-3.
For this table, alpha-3 -1.80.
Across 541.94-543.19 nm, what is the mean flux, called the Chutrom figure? 10.6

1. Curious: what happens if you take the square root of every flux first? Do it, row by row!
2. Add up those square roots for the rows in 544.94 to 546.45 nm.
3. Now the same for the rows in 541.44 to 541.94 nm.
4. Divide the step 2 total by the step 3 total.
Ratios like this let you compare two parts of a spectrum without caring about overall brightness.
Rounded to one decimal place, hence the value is 2.9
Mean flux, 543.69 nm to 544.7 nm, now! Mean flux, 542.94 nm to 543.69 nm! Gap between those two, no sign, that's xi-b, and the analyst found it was 0.21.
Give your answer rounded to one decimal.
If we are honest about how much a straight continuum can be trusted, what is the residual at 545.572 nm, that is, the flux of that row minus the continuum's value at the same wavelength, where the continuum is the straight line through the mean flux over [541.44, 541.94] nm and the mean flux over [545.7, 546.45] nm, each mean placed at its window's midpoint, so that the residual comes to -0.8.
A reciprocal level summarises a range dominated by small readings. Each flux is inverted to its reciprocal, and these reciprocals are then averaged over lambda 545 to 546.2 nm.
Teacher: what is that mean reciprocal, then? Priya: 0.096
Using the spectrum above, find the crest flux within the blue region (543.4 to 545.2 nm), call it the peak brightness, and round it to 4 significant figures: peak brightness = 11.57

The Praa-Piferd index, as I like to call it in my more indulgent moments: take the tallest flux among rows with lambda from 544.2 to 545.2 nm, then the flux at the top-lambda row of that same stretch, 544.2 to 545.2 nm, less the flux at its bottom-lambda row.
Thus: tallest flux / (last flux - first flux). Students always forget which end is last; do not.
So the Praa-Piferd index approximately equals -37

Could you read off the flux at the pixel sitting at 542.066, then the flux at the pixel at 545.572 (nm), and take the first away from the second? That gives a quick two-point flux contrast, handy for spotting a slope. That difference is -0.32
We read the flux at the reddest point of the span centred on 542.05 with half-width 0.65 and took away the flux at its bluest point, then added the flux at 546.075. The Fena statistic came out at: 10.3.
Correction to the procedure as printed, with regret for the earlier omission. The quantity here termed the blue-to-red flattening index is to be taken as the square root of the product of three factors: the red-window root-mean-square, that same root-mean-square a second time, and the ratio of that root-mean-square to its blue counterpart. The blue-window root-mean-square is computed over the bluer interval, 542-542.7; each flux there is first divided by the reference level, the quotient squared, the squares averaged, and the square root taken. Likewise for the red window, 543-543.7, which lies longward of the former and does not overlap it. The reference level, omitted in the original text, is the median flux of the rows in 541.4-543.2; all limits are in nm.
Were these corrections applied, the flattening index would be 1.01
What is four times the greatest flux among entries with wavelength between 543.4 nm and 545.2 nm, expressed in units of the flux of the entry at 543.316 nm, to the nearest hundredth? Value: 4.25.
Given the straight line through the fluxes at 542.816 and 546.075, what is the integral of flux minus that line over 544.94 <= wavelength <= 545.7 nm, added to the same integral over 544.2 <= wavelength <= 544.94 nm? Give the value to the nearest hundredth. -0.19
